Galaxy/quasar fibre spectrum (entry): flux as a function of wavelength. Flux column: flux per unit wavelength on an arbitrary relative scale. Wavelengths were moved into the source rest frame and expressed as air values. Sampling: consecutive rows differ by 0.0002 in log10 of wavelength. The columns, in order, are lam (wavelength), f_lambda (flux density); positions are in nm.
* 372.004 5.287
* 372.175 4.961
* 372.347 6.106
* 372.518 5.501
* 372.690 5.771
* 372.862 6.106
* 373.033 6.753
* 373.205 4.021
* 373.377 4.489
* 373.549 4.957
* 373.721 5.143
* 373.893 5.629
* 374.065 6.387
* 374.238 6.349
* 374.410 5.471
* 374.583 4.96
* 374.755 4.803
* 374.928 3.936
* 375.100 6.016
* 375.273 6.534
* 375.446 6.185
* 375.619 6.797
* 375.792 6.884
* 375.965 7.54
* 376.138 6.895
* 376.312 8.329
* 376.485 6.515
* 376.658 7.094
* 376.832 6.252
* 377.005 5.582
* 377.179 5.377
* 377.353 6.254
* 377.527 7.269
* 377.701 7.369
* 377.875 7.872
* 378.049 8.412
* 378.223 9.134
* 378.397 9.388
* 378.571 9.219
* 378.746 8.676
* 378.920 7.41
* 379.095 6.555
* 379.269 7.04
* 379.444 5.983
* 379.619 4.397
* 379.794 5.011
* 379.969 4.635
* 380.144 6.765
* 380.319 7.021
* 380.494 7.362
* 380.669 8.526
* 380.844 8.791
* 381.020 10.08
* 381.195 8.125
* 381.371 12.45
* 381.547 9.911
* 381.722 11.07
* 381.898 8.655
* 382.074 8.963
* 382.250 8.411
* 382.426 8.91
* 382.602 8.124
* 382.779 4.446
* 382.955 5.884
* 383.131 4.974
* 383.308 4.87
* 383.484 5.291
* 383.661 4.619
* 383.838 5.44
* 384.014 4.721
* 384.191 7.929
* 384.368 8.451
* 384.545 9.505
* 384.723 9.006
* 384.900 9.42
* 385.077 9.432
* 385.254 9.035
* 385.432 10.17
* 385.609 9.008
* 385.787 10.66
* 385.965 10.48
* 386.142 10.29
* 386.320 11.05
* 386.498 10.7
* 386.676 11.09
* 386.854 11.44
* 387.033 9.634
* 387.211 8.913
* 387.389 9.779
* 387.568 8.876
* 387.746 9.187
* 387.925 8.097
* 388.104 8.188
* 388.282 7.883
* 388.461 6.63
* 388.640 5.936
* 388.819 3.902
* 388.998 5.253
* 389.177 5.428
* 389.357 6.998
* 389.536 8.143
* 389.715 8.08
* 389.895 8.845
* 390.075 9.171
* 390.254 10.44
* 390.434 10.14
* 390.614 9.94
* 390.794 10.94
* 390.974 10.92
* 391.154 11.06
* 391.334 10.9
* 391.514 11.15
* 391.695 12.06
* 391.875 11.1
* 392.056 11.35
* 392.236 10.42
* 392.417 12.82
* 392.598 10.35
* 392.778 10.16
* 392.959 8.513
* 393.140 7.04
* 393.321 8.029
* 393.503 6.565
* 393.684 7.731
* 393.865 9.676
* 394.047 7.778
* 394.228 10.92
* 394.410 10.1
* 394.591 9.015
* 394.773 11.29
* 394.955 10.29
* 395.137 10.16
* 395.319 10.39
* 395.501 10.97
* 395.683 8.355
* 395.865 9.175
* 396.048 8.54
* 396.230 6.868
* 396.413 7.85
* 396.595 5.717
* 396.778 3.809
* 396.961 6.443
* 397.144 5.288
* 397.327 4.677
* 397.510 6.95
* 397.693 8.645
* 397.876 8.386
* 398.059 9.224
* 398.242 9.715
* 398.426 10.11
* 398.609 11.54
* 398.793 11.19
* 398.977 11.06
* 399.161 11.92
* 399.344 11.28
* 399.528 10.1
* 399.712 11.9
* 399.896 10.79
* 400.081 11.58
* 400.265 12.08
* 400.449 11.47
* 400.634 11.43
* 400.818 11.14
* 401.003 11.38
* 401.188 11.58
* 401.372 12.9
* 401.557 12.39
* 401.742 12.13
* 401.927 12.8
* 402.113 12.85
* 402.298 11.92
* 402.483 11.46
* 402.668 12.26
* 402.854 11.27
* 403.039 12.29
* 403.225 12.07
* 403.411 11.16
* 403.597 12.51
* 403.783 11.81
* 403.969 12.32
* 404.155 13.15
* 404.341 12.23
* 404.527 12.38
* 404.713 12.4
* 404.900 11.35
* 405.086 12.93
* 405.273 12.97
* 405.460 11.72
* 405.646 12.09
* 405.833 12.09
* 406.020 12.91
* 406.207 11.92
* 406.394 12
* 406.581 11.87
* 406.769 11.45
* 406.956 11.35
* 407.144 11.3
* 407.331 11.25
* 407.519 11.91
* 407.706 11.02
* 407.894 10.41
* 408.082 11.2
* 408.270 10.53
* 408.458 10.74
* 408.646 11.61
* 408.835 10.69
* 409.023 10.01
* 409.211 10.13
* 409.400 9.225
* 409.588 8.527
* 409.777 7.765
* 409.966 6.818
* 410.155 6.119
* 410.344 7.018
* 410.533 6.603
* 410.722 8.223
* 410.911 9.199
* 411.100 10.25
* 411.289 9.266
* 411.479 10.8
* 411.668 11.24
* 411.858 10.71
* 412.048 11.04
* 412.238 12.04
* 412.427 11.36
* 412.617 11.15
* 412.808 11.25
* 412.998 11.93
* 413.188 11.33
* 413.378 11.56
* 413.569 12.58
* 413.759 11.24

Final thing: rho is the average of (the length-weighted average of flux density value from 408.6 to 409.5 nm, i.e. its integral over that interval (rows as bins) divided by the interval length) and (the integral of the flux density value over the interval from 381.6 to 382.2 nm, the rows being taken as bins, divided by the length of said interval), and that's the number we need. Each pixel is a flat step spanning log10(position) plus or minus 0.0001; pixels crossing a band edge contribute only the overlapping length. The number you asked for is 9.9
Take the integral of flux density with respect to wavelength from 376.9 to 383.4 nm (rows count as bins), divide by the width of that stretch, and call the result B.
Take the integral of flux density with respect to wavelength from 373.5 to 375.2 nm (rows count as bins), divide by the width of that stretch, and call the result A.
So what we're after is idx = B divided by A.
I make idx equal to 1.40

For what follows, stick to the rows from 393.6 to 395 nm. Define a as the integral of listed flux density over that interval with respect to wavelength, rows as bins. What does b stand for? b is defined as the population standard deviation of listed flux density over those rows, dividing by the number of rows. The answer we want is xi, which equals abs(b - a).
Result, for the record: 12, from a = 13.4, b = 1.25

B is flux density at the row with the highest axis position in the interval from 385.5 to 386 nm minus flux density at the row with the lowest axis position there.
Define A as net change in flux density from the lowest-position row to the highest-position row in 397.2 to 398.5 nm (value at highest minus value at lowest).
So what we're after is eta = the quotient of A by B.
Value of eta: 3.7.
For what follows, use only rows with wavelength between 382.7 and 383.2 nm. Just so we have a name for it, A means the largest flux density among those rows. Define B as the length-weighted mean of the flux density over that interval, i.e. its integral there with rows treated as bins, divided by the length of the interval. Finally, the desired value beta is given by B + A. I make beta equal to 11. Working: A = 5.884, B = 5.1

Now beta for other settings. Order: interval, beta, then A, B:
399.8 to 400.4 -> 24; 12.08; 11.5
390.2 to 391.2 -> 22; 11.06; 10.6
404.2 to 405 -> 25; 12.4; 12.2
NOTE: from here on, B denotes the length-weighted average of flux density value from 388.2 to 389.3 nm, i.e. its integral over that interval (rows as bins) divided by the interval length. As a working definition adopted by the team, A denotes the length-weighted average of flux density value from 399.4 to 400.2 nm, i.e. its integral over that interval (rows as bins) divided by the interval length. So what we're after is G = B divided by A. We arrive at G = 0.5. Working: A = 11.1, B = 5.9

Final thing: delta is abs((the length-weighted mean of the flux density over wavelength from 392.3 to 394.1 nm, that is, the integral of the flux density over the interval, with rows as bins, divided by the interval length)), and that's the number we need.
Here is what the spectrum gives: 8.9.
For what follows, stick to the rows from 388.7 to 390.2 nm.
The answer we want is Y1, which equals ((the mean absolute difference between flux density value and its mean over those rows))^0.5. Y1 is 1.26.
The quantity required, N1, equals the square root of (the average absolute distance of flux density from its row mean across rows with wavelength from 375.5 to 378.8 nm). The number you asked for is 1.0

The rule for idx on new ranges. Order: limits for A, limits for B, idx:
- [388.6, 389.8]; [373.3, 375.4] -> 0.86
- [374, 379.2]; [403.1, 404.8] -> 1.78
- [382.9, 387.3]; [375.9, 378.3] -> 0.84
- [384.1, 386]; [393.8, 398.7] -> 0.92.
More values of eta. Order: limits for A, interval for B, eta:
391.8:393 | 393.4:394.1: -2.1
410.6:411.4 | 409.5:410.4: -0.7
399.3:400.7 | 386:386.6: 0.4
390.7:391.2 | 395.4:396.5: 0.0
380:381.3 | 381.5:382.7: -0.8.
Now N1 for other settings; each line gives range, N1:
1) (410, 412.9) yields 1.3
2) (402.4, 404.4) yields 0.7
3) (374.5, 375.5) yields 0.9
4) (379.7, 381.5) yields 1.3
